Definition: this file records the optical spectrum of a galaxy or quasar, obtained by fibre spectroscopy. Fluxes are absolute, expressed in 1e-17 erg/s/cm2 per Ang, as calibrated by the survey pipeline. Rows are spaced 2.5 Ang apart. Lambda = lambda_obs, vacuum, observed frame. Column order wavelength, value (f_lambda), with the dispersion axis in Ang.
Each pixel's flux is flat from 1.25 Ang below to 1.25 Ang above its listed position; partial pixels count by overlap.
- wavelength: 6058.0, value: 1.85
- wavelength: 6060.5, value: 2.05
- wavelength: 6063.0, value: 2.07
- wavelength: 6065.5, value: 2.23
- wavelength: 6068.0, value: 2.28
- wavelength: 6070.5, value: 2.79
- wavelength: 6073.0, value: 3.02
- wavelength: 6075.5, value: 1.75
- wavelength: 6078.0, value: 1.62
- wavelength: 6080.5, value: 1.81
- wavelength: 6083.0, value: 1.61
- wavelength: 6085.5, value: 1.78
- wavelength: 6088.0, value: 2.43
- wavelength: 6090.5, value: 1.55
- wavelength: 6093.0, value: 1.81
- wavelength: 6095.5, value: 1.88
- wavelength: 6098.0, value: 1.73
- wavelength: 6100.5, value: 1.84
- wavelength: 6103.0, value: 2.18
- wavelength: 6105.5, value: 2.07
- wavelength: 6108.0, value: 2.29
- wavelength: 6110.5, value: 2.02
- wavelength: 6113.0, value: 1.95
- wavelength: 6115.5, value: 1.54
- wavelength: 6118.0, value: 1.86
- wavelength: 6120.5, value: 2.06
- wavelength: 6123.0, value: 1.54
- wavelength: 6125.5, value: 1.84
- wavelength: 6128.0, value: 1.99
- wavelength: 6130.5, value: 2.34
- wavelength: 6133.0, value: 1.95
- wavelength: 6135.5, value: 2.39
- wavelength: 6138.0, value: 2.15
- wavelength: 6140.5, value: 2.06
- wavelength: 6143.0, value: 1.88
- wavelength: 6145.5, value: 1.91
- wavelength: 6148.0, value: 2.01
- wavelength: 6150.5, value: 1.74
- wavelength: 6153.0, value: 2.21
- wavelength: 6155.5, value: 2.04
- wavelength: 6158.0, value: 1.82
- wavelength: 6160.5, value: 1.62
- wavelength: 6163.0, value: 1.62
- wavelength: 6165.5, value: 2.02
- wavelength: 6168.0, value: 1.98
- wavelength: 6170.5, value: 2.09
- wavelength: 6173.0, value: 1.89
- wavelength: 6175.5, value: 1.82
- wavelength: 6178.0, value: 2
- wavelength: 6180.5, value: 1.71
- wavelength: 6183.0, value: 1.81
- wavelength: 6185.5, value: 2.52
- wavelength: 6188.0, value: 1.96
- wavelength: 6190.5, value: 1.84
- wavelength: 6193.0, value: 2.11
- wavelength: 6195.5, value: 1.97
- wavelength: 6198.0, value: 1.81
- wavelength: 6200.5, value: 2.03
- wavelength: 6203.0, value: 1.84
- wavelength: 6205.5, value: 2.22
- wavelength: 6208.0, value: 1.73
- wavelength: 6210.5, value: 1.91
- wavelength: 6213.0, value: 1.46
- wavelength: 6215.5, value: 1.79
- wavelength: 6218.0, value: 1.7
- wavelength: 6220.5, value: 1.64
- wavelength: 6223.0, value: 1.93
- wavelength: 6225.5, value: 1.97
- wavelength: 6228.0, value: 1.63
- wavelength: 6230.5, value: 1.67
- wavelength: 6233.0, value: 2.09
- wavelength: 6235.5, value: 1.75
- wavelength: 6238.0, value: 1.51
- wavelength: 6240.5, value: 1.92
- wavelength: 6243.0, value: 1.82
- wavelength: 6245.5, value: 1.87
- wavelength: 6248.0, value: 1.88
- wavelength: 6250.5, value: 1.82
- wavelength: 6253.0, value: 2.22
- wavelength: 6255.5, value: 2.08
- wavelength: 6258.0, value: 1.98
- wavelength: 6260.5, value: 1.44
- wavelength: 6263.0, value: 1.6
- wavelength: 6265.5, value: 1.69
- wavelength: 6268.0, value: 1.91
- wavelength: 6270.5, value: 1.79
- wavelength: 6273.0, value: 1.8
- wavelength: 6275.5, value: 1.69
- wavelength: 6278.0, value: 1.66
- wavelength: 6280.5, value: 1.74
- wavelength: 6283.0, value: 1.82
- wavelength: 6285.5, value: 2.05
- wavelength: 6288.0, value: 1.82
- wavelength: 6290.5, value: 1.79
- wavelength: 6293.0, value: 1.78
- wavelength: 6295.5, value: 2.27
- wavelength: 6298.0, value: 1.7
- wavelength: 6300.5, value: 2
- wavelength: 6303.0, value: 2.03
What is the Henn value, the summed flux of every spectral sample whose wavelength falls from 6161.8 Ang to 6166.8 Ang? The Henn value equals 3.64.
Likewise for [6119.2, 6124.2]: 3.60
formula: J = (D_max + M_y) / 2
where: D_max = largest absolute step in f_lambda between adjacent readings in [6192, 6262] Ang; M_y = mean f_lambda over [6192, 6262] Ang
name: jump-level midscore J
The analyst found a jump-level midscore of 1.19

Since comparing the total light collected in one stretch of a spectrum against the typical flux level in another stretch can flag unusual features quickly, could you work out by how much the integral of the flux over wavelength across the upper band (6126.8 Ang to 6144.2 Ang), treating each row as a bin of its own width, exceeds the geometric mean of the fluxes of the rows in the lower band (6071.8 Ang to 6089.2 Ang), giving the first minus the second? 35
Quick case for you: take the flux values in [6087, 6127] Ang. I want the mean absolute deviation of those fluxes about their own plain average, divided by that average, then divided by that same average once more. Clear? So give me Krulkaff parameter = 0.055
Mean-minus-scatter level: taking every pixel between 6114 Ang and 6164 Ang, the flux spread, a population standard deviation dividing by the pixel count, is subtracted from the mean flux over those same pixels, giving 1.69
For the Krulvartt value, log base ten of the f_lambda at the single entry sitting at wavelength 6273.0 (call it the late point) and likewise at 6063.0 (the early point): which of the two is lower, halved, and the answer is 0.128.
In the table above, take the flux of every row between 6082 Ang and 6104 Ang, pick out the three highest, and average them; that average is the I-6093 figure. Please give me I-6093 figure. 2.16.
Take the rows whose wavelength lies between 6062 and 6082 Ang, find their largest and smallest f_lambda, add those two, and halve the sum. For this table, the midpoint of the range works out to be 2.32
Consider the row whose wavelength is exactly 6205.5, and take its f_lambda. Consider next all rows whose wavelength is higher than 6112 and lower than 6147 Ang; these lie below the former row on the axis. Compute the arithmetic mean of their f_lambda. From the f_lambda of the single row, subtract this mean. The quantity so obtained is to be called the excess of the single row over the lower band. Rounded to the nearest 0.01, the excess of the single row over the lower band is 0.26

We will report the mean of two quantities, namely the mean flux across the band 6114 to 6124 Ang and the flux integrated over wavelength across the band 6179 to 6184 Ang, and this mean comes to 5.3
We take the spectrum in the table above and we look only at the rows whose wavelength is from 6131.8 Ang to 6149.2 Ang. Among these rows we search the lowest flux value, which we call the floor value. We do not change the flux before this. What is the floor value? 1.88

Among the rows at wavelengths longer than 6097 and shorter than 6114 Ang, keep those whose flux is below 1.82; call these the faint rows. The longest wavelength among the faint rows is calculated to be 6098.0 Ang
